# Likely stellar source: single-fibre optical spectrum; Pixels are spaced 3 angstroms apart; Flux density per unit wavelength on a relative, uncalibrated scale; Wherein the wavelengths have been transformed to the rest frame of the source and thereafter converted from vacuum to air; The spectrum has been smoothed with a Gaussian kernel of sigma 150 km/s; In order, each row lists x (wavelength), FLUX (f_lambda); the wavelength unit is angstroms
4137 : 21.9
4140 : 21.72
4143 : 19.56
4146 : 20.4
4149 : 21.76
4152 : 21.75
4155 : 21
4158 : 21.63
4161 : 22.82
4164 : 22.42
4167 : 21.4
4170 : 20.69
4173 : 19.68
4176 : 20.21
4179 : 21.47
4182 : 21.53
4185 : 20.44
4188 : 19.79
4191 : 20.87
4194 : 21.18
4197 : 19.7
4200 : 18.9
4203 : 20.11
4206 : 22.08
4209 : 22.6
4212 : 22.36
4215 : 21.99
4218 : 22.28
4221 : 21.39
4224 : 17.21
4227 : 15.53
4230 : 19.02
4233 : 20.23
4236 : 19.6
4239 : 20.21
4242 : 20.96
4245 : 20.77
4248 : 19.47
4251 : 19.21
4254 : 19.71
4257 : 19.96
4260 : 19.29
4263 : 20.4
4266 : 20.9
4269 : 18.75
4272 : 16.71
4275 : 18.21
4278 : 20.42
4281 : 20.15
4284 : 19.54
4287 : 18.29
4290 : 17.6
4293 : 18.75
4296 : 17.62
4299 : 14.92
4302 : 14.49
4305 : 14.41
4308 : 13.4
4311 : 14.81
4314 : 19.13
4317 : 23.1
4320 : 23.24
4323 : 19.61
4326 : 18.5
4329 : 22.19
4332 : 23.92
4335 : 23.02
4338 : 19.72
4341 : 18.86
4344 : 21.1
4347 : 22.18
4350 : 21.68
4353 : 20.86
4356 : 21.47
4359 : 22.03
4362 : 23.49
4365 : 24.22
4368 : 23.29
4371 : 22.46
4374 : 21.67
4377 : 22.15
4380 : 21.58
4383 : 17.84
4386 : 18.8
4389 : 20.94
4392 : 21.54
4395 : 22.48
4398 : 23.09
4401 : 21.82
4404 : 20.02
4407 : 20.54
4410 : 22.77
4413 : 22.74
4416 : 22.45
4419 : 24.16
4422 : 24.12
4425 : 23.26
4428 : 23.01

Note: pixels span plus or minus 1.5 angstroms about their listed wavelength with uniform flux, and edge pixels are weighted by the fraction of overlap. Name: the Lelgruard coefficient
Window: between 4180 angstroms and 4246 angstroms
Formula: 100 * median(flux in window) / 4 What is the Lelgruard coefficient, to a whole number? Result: 515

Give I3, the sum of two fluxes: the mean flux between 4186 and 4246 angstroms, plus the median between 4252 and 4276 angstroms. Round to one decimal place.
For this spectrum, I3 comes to 39.8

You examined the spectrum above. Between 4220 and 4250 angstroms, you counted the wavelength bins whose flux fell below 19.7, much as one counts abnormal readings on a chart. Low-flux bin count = 5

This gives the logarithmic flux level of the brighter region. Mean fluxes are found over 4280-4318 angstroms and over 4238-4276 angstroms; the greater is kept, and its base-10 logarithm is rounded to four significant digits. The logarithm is 1.292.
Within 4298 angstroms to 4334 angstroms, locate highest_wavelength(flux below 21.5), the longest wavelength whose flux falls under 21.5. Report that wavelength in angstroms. 4326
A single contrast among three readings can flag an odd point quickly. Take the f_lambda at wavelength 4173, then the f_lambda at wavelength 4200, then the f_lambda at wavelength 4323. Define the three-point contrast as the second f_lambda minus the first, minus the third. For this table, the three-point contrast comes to -20.4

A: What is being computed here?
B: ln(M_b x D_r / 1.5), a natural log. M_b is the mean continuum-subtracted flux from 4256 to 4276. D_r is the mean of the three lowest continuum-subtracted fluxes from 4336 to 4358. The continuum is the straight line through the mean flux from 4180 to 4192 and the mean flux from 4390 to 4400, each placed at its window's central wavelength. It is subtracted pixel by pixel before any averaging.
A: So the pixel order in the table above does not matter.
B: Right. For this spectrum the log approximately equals 1.1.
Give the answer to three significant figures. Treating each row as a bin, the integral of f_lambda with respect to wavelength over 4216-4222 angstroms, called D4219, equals 131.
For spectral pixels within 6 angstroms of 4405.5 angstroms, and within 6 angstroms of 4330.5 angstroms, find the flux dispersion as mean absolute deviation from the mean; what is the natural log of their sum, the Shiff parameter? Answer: 1.0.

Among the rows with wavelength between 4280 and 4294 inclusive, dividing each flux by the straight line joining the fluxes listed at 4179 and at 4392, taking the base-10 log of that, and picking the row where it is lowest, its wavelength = 4290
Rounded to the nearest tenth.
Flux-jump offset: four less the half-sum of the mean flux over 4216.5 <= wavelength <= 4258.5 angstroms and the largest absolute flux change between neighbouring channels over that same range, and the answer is -7.9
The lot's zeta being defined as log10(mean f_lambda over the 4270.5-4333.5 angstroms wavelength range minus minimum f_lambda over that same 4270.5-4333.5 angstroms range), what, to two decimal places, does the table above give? 0.71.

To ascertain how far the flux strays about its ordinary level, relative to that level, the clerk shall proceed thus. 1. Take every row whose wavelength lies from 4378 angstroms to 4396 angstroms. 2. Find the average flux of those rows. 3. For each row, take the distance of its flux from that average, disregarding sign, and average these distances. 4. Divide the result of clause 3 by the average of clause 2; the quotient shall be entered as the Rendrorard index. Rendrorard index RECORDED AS 0.072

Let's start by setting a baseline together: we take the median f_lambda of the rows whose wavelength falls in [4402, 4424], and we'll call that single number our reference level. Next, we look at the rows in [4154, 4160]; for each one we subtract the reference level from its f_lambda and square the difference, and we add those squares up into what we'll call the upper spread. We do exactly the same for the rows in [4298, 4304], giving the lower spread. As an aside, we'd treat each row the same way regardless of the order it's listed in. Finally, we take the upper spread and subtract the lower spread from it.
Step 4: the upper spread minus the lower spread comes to -125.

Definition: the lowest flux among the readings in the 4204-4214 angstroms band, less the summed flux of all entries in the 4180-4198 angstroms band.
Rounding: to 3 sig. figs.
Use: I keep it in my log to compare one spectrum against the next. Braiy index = -101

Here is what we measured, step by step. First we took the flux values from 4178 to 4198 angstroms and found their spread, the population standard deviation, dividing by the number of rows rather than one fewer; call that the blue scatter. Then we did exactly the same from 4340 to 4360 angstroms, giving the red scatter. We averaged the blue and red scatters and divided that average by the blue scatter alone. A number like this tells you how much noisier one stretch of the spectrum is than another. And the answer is 1.2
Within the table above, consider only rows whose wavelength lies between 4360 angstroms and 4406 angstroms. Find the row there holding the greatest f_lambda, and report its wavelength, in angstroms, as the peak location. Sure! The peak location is 4365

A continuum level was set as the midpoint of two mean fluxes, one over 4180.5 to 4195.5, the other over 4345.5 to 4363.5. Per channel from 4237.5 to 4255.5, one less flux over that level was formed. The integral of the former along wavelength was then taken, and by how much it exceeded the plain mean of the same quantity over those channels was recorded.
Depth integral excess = 1.0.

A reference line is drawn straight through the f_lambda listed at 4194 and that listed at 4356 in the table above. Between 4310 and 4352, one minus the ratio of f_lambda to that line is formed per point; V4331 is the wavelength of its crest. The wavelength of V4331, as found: 4311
